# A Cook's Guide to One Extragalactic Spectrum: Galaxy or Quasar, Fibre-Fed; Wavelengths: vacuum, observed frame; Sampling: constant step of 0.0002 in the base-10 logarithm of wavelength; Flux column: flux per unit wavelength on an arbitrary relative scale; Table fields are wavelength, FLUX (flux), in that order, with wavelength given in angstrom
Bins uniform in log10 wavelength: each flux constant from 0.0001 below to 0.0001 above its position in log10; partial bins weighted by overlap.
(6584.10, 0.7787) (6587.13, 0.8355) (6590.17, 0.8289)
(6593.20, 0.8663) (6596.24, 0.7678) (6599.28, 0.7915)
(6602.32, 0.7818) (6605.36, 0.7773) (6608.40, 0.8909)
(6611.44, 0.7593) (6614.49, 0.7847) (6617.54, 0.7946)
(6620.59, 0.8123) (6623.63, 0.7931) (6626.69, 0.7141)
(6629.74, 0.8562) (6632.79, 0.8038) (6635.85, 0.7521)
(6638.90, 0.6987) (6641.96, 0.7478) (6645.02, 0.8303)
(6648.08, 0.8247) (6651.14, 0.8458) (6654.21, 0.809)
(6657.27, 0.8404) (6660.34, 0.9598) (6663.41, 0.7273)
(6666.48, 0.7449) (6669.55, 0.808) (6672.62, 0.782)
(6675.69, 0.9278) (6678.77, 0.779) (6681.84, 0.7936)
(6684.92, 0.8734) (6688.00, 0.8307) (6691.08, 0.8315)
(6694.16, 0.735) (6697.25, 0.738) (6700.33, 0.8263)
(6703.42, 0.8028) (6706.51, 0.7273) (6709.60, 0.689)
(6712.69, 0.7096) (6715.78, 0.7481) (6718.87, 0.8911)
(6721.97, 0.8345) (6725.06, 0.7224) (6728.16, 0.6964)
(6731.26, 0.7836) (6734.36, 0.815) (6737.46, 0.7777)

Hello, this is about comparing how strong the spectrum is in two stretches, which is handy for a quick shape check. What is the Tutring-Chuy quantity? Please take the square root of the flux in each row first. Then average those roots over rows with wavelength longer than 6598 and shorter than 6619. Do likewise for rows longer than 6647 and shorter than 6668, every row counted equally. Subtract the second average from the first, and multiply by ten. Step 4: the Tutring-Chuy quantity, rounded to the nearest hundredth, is -0.13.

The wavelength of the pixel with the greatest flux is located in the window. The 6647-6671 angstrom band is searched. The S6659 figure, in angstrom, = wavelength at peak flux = 6660.34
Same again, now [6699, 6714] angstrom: 6700.33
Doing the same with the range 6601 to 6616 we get 6608.40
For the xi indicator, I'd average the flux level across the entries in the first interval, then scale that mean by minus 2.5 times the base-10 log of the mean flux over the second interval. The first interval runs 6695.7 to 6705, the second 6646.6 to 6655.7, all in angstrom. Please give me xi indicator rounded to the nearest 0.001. 0.163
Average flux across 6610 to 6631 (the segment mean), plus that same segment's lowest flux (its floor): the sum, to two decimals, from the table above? 1.50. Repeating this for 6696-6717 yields 1.44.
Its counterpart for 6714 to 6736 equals 1.48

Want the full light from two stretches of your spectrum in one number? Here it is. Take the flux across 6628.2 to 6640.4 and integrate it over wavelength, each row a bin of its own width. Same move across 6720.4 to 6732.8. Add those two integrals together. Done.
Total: 18.9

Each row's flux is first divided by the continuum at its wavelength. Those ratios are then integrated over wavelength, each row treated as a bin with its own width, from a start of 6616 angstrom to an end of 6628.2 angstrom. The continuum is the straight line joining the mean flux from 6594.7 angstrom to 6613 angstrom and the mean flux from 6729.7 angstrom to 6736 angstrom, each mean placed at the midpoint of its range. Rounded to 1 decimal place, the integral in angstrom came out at 11.9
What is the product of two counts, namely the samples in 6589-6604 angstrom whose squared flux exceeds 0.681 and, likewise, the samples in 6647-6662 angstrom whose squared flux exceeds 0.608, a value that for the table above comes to 10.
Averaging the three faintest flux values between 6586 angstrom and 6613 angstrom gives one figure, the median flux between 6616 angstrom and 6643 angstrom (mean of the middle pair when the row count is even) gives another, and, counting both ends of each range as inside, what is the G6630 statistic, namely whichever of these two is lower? 0.768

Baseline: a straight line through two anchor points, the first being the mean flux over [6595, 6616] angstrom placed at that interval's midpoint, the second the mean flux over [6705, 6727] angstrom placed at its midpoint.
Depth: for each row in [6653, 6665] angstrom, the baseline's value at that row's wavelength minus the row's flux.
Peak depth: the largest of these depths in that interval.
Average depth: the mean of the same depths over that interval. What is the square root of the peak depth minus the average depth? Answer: 0.325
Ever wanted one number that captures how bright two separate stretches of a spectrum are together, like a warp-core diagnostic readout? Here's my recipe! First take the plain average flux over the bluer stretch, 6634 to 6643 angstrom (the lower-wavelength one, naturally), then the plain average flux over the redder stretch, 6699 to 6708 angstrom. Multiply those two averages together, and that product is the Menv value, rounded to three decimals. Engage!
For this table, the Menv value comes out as 0.576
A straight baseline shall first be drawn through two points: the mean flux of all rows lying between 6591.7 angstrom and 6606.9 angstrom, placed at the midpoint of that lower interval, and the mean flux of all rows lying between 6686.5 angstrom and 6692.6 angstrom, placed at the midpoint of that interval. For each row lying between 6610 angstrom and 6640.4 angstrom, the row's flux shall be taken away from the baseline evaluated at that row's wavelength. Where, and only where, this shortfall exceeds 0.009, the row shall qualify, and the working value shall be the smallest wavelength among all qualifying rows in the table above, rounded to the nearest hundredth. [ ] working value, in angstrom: 6611.44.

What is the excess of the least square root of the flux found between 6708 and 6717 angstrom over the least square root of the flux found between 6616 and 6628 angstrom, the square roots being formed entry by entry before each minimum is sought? -0.01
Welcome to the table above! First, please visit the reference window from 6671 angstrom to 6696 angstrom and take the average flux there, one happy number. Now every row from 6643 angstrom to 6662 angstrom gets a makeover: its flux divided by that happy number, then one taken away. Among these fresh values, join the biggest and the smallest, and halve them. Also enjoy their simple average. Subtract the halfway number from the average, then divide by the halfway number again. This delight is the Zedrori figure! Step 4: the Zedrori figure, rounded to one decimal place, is -0.5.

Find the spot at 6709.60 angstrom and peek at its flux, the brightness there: 0.689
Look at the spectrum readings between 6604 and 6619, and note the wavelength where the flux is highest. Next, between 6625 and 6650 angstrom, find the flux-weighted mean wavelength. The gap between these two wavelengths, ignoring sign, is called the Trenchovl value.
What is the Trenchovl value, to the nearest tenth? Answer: 29.1 angstrom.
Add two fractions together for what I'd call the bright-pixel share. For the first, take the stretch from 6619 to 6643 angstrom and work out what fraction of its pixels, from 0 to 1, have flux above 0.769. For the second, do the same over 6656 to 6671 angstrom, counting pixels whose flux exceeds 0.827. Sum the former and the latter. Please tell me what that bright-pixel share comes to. 0.90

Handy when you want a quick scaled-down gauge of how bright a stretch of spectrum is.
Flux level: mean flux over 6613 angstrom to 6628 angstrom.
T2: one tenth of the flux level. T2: 0.0780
